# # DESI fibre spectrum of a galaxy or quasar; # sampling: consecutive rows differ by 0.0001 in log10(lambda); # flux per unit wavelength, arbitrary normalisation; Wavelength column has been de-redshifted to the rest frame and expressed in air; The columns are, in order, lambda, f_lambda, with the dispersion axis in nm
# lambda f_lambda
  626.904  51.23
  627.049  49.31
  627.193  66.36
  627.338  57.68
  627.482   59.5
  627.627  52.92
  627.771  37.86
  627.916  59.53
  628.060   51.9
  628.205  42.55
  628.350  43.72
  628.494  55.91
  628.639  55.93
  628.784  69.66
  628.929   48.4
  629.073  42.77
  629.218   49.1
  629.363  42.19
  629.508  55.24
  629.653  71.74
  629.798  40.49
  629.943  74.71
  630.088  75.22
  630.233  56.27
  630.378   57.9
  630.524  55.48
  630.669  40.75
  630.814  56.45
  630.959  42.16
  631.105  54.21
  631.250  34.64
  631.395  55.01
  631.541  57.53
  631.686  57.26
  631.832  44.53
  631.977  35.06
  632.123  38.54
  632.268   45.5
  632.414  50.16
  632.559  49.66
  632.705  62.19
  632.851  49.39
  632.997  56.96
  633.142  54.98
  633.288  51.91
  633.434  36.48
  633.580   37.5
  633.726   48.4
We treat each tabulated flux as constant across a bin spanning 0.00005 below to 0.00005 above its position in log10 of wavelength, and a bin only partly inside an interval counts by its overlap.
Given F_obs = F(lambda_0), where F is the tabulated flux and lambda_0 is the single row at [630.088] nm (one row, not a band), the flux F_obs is 75.22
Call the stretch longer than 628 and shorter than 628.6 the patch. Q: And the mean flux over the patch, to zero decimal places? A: 49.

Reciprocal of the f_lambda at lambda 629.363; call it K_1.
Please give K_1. 0.024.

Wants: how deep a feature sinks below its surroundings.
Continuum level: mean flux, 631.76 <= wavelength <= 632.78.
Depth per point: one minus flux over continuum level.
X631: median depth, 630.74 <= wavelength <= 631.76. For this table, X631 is -0.18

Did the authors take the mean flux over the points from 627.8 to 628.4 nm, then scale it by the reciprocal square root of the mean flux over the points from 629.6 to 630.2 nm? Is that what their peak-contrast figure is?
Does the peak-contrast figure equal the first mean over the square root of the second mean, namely 6.1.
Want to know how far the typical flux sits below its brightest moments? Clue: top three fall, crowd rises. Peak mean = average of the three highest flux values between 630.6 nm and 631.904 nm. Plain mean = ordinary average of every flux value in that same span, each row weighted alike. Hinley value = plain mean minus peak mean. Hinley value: -7.9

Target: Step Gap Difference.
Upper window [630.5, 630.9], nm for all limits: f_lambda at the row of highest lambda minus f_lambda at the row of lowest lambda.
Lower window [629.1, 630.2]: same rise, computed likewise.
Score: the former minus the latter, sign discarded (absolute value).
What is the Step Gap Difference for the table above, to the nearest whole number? 25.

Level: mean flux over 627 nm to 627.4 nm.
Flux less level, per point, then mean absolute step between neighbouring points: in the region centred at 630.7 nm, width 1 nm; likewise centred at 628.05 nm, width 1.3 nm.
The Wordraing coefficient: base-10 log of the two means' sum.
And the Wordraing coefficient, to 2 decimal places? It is 1.29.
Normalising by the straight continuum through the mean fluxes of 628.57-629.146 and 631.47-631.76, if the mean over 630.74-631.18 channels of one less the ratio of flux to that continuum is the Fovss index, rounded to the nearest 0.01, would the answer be 0.10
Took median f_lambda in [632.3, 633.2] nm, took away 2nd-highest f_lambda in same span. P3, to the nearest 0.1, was -4.4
